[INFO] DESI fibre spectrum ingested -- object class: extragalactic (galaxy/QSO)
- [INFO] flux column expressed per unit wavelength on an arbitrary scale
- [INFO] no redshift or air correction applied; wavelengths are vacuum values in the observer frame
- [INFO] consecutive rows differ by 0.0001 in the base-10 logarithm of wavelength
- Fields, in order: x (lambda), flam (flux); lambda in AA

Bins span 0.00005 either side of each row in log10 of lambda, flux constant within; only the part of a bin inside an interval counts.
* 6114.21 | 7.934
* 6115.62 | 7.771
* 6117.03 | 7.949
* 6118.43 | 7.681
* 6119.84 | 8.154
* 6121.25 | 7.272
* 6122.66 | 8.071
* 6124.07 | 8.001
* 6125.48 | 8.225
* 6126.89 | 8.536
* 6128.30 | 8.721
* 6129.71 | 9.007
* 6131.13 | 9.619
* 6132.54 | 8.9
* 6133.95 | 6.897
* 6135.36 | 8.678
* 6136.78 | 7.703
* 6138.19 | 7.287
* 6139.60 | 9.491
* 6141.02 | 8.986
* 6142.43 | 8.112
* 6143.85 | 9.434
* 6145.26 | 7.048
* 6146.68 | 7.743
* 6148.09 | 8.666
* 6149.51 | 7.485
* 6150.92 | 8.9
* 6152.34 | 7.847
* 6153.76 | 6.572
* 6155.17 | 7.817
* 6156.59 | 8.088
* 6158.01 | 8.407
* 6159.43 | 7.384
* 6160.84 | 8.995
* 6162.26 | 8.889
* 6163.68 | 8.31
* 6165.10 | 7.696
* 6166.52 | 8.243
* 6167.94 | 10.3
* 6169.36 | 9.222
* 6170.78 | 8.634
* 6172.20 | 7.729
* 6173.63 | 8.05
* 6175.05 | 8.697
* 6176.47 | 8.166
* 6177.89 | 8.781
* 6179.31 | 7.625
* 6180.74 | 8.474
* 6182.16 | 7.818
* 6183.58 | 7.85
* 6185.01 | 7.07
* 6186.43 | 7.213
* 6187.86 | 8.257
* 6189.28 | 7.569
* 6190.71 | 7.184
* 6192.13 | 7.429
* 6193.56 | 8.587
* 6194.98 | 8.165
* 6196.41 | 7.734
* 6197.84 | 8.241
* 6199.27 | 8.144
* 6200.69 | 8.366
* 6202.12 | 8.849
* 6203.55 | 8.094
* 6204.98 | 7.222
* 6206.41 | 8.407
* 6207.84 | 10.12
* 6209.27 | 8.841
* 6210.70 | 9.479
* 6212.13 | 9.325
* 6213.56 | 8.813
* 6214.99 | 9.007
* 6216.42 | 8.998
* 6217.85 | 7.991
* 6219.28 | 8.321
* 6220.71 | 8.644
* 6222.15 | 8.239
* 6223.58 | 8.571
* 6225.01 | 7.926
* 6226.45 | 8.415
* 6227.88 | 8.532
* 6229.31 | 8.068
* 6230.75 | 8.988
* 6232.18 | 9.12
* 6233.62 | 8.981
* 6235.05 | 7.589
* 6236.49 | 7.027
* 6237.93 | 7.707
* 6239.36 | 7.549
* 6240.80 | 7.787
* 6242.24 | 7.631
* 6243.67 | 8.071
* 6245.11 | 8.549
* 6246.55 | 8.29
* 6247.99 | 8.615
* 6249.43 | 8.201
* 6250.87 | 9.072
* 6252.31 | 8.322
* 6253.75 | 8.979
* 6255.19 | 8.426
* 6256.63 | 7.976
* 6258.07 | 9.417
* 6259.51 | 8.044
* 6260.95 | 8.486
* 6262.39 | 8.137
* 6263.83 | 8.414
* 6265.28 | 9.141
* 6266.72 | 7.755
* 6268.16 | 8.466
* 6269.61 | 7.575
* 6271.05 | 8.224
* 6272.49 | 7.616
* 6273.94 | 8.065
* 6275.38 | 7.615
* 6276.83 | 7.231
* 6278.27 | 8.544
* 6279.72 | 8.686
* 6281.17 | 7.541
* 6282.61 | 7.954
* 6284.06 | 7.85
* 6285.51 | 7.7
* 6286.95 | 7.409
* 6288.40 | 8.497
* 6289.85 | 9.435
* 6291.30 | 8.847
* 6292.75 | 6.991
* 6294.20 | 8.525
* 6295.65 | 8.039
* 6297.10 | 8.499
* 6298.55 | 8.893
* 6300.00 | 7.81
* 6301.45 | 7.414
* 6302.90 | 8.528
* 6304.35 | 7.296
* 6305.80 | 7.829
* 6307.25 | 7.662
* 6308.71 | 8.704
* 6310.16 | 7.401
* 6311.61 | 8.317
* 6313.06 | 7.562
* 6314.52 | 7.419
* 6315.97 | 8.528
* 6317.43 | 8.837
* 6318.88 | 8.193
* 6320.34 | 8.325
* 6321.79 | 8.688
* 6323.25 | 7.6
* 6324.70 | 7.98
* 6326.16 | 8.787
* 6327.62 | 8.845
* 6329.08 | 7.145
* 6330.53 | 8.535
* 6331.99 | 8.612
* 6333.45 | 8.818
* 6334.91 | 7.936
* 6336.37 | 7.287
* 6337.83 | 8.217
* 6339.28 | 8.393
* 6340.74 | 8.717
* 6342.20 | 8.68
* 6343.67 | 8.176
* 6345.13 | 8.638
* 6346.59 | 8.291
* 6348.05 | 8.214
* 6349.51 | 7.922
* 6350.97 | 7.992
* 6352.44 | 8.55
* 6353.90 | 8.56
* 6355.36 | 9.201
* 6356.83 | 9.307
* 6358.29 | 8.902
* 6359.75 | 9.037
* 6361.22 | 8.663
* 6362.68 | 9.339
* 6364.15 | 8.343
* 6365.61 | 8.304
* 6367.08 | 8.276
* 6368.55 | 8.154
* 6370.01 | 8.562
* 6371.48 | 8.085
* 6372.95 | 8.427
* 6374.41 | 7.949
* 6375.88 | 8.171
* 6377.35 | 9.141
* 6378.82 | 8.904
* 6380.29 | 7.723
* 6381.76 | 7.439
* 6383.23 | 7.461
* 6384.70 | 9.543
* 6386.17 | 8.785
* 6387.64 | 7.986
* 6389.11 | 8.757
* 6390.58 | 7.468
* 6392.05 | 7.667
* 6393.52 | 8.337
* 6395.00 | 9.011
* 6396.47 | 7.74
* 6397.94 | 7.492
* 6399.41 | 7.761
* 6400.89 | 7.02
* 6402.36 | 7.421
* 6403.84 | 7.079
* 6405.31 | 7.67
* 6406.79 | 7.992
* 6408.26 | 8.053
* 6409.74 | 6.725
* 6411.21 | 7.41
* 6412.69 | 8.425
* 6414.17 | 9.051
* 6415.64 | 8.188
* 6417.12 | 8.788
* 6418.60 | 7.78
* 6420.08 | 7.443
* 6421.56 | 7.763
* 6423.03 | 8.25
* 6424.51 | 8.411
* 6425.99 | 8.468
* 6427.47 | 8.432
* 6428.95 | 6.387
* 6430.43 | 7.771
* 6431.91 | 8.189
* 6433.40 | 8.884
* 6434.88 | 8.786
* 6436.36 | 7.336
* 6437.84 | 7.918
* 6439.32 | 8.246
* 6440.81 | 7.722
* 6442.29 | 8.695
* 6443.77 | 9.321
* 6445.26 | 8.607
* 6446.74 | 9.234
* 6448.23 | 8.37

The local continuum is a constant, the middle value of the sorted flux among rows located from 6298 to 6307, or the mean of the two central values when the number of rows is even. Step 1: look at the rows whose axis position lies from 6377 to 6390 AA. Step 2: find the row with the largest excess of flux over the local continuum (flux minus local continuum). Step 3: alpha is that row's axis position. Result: 6384.70 AA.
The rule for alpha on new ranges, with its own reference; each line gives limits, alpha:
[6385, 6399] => 6395.00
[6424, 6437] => 6433.40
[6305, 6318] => 6317.43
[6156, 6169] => 6167.94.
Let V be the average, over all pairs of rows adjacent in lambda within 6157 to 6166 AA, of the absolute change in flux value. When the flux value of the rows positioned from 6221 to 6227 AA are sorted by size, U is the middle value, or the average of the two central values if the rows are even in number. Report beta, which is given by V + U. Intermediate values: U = 8.3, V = 0.8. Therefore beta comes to 9.1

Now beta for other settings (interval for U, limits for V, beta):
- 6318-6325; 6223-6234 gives 8.6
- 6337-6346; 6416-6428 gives 8.9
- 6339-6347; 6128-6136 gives 9.6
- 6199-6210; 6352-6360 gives 8.6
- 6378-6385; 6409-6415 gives 8.5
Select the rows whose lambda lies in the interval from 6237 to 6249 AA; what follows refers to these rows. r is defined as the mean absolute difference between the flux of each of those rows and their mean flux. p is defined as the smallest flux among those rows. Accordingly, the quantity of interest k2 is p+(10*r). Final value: 11.1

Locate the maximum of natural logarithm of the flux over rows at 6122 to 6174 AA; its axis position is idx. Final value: 6167.94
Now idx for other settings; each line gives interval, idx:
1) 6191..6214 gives 6207.84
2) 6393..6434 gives 6414.17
